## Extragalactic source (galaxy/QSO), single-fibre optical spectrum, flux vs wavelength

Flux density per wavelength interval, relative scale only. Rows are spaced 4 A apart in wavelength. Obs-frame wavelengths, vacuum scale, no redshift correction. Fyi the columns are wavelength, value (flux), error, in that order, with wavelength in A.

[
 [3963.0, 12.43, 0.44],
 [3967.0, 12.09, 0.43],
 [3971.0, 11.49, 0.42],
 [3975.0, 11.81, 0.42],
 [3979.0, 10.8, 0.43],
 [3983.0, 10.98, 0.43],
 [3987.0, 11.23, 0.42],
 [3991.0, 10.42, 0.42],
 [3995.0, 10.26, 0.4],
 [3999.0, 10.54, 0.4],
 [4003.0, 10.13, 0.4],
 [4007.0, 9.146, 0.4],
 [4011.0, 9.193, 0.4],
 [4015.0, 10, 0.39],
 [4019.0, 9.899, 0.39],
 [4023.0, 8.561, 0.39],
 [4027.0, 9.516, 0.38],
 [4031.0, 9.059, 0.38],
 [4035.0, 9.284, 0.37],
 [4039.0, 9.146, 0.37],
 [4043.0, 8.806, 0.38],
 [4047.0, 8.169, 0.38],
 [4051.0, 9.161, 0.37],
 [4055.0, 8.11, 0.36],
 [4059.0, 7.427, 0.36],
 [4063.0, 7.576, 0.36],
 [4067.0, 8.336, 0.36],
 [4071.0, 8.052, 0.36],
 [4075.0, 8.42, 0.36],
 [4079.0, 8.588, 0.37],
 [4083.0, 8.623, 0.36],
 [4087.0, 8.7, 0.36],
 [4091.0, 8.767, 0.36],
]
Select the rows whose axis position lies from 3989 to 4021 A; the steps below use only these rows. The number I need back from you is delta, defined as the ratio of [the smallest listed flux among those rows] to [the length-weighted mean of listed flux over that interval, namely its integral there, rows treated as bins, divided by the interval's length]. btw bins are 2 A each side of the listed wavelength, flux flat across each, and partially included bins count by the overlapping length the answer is 0.919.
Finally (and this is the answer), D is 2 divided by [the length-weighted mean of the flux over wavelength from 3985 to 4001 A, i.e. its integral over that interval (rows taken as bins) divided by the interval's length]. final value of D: 0.188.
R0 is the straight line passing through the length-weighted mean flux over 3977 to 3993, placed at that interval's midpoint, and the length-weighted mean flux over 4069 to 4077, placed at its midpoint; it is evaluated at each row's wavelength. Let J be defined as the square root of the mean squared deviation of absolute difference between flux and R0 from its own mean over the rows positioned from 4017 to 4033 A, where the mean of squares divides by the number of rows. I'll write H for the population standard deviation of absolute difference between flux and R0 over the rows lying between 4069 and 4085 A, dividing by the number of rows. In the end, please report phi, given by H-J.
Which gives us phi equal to -0.3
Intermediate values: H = 0.19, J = 0.45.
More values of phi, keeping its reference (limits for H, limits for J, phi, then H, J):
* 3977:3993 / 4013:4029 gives -0.3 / 0.13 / 0.48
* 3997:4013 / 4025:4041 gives 0.3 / 0.42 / 0.15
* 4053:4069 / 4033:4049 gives 0.1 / 0.43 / 0.31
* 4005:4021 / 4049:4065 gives 0.1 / 0.47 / 0.36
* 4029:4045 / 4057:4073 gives -0.3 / 0.15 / 0.48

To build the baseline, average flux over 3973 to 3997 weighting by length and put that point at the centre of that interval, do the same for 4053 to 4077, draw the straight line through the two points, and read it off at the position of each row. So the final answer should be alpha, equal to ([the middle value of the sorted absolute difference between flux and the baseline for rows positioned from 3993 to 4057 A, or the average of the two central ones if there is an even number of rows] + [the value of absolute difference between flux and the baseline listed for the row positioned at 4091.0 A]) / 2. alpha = 1.0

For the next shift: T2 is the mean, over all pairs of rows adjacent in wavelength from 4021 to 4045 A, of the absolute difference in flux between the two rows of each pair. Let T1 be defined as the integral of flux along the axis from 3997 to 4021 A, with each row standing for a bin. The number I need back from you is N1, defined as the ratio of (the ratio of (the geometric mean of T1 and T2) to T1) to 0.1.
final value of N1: 0.42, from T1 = 236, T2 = 0.423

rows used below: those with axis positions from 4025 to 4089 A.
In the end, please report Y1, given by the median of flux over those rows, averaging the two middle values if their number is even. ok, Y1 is 8.6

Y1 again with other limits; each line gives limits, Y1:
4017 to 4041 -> 9.2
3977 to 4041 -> 9.9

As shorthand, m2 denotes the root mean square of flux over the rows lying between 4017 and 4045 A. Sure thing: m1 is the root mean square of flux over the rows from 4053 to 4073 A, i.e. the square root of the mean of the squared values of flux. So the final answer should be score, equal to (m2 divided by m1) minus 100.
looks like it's -98.84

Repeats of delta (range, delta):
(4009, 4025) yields 0.909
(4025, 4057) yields 0.911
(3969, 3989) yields 0.959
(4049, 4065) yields 0.920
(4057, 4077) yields 0.933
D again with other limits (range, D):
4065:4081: 0.240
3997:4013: 0.205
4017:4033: 0.216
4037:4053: 0.227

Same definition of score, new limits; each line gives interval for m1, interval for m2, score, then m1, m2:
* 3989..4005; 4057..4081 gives -99.22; 10.3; 8.1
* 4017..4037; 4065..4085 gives -99.09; 9.3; 8.4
